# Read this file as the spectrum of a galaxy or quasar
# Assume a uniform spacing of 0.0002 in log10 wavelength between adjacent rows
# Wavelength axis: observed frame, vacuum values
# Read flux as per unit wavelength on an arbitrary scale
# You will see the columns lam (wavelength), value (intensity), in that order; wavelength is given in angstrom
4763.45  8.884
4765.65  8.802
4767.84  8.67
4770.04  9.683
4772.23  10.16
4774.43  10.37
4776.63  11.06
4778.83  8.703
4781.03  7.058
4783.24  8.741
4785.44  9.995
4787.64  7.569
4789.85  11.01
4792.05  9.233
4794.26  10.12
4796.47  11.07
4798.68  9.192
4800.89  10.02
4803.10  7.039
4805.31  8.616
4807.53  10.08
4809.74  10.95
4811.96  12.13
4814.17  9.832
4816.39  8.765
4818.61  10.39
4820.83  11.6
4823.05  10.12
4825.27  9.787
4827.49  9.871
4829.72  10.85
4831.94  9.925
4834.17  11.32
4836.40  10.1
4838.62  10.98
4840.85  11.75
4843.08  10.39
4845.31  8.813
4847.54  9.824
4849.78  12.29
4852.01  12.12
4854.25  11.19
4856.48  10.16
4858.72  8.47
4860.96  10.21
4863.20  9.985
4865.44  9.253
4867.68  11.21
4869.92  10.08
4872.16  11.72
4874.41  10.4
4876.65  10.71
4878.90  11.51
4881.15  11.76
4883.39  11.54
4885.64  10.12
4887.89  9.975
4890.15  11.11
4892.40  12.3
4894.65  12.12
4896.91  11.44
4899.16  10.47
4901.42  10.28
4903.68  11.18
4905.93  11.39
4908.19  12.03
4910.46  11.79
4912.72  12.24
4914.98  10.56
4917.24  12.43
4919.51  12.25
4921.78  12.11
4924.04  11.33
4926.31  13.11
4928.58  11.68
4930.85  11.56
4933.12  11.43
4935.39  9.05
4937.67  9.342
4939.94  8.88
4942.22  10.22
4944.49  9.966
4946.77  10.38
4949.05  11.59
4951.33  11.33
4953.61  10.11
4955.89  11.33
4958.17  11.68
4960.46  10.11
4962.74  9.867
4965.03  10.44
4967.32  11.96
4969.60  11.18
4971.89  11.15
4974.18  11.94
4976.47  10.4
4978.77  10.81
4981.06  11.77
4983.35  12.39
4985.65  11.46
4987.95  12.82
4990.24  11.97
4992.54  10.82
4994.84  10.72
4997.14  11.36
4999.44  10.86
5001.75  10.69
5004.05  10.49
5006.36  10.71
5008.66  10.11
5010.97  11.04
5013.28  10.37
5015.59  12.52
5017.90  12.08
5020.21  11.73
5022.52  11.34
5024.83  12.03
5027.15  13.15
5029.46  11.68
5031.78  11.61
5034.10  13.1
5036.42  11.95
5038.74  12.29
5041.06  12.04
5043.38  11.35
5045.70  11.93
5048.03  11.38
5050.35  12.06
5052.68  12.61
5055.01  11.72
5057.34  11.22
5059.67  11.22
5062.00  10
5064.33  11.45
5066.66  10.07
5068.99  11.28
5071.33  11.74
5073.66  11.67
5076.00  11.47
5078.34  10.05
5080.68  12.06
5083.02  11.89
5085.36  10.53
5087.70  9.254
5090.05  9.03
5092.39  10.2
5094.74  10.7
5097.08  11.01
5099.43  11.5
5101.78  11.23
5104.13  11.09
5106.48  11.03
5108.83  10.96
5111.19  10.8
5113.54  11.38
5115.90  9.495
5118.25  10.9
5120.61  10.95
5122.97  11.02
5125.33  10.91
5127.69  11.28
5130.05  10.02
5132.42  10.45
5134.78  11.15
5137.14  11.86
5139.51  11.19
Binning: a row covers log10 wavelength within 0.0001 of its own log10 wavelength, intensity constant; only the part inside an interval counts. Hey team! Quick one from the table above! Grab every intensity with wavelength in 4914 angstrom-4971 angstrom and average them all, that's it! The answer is 11.0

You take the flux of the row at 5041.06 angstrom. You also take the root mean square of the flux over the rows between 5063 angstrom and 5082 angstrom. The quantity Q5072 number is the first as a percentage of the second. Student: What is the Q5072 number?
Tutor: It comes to 107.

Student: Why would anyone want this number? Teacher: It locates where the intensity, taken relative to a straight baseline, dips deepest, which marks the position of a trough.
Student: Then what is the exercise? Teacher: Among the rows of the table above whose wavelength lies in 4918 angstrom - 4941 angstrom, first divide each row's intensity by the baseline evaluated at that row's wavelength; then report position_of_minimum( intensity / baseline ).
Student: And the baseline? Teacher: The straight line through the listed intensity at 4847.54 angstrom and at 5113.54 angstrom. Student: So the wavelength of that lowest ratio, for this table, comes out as 4939.94 angstrom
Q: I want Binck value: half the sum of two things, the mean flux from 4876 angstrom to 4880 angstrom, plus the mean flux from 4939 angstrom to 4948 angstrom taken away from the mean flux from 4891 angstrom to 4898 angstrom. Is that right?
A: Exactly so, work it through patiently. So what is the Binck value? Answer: 6.6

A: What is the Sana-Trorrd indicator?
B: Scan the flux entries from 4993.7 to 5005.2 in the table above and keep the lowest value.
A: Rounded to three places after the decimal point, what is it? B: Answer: 10.490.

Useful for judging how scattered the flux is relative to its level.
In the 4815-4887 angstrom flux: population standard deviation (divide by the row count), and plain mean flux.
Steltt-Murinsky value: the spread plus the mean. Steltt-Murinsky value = 11.5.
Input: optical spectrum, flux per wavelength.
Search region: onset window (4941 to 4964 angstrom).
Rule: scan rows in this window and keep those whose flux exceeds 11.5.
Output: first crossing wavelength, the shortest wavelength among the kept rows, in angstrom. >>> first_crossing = 4949.05 angstrom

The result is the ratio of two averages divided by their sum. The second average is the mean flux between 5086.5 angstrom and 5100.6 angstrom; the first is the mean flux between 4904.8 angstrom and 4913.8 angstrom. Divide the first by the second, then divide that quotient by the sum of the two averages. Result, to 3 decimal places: 0.052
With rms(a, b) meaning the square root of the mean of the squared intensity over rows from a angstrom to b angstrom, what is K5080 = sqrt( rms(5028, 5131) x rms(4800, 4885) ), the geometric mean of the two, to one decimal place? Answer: 10.8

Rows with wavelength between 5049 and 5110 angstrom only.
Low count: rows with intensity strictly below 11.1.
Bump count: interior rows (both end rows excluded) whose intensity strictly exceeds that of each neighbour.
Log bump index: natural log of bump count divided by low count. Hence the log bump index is -0.88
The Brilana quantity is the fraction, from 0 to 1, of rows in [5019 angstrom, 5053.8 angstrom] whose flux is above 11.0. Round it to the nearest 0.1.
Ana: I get 1.0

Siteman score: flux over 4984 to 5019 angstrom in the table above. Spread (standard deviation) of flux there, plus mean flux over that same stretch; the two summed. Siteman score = 12.0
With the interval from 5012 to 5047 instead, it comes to 12.6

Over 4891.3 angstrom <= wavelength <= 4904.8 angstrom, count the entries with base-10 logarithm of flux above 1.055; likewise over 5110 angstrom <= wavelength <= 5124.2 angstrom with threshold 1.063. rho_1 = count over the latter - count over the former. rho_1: -3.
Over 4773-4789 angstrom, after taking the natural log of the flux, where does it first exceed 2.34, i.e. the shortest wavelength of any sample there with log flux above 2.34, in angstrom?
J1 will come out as 4776.63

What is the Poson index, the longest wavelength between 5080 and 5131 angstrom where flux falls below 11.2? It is 5130.05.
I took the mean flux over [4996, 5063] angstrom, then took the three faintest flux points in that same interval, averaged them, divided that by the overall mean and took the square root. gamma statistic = 0.938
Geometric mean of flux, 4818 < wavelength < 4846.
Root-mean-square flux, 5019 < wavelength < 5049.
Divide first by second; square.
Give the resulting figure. 0.76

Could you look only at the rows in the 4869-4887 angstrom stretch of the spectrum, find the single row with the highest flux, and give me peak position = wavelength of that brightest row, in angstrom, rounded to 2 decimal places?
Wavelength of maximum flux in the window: 4881.15 angstrom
